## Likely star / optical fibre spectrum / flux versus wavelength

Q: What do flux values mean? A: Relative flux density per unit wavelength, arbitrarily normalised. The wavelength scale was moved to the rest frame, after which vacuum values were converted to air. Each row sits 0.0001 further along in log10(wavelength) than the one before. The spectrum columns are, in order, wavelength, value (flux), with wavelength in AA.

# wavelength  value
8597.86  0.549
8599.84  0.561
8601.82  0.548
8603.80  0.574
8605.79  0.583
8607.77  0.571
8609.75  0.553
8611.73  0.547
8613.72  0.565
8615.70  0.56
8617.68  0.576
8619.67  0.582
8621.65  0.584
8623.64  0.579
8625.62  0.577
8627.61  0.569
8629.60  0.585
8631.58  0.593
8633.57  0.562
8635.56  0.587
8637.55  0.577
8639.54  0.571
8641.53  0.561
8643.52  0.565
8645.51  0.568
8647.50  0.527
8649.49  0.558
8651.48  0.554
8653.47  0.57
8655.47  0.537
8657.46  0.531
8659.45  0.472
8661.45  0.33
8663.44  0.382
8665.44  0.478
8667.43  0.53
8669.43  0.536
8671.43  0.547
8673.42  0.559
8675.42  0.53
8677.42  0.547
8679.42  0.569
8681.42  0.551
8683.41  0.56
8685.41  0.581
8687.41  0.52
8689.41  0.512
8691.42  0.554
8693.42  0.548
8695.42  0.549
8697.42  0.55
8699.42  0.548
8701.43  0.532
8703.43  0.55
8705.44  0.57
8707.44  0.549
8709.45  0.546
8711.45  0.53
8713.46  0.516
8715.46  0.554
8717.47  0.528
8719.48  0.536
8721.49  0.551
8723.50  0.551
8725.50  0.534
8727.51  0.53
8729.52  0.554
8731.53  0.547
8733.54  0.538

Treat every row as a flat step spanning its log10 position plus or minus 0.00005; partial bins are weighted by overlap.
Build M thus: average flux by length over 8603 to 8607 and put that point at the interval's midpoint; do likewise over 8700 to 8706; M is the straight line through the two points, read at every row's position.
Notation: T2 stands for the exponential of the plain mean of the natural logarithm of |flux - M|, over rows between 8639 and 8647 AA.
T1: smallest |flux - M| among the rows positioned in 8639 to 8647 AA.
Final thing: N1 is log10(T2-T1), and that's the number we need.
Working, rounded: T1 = 0.001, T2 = 0.0027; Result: -2.7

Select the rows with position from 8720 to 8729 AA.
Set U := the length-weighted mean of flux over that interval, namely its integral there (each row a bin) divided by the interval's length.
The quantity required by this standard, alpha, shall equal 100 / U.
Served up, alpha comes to 184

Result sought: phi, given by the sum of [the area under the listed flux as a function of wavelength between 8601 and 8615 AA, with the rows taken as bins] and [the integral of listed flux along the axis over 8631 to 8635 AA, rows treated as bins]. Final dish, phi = 10.2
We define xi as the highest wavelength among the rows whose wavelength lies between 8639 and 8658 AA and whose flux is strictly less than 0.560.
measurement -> 8657.46 AA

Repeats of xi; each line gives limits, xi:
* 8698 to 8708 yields 8707.44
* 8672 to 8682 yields 8681.42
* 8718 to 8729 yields 8727.51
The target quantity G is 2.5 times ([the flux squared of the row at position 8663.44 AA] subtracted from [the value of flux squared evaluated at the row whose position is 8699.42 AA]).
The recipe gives 0.386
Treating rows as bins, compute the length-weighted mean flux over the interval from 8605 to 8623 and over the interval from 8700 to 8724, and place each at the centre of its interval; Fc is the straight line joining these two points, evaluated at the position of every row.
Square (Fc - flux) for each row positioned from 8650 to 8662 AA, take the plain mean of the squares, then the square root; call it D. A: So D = 0.100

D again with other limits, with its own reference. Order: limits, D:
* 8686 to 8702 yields 0.017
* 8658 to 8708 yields 0.063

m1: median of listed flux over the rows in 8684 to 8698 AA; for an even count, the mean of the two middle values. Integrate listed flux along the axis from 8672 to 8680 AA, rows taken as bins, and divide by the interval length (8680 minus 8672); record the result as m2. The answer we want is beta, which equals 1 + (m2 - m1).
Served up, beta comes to 1.00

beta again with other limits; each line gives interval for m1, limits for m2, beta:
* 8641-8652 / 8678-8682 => 1.00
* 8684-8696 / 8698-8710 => 1.00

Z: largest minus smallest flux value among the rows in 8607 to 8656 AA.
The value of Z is 0.07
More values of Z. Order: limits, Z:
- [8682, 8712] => 0.07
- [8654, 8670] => 0.21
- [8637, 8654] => 0.05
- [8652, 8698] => 0.25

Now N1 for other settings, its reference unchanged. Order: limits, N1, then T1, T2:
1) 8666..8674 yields -2.1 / 0.002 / 0.0108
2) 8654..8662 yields -1.4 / 0.025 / 0.0633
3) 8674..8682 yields -2.2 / 0.004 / 0.0104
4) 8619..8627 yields -2.6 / 0.006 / 0.0081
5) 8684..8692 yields -1.8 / 0.002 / 0.0170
